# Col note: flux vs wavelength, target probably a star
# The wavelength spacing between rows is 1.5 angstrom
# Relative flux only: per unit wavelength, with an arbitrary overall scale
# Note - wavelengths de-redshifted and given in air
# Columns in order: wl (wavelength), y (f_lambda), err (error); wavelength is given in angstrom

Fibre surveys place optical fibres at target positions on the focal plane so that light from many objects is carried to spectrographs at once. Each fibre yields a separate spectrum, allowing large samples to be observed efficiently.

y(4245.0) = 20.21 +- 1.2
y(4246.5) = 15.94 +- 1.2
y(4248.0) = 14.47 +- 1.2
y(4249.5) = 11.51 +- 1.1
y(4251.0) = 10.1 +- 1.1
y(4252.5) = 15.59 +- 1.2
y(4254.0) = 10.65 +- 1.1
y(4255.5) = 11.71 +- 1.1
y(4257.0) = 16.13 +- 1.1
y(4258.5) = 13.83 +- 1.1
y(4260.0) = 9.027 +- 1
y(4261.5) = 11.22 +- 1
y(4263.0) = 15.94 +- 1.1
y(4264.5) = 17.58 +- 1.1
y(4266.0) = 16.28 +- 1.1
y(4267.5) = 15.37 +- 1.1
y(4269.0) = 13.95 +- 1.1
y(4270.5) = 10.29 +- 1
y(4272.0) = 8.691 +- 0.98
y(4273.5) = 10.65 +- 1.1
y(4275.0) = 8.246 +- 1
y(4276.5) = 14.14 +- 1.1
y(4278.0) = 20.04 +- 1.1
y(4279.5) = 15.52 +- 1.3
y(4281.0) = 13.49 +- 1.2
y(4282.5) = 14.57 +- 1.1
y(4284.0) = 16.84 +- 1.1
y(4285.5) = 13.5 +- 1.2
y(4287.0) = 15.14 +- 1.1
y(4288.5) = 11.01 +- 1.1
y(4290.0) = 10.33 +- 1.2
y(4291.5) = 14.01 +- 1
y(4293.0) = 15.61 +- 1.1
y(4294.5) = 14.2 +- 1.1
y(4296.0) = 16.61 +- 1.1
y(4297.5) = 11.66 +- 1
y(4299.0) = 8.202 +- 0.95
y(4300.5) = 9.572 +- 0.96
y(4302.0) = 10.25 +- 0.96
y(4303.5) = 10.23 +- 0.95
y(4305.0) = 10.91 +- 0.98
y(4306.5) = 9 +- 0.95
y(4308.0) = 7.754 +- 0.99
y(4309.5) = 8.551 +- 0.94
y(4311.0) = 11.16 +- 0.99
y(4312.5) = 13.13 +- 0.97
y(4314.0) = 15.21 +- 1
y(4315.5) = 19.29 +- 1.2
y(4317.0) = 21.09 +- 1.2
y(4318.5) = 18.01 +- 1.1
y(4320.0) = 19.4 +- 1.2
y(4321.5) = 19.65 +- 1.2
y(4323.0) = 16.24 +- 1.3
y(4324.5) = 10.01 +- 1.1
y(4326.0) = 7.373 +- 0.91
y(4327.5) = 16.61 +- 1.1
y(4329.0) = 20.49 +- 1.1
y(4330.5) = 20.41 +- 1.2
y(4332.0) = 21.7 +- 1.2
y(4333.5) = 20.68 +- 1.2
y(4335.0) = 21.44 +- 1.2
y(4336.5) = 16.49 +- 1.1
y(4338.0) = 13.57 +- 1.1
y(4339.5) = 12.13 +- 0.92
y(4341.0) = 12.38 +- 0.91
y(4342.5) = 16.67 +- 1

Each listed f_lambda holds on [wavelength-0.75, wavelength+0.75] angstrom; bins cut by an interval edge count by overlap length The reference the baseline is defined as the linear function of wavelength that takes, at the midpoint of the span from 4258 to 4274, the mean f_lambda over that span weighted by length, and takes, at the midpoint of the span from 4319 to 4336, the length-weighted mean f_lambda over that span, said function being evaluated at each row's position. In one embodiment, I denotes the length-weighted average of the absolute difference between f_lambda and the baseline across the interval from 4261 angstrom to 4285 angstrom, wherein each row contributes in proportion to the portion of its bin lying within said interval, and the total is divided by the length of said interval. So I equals 2.7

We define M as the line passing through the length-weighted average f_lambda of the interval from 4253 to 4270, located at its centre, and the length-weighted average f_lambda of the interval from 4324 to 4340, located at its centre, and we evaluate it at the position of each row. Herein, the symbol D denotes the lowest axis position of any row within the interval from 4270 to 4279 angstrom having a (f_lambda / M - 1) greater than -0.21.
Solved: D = 4276.5 angstrom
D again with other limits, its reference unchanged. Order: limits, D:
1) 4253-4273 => 4254.0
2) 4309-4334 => 4312.5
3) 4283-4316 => 4284.0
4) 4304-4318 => 4312.5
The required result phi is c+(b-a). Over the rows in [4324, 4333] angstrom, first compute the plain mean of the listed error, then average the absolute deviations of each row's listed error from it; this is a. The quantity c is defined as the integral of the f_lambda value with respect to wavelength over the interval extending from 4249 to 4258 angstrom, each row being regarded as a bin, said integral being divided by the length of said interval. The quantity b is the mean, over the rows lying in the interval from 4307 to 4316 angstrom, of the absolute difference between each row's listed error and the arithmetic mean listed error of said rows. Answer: 12.7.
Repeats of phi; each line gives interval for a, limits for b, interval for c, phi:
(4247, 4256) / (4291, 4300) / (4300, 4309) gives 9.6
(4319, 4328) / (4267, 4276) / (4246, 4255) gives 12.9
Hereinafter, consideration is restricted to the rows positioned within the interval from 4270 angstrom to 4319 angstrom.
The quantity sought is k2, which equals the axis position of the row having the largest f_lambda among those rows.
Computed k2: 4317.0 angstrom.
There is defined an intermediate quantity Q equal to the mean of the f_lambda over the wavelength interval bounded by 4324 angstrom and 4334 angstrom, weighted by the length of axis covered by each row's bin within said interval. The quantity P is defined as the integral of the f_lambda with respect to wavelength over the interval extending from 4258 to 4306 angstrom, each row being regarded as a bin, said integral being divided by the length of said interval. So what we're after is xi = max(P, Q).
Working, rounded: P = 13.0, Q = 16.8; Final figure 16.8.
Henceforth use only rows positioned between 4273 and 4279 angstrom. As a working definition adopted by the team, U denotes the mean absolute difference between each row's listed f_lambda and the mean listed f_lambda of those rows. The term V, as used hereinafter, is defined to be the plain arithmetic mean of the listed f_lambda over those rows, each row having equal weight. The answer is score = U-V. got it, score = -9.4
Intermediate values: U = 3.8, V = 13.3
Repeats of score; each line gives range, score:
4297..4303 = -8.9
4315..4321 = -18.6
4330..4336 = -20.5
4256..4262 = -10.1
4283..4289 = -12.3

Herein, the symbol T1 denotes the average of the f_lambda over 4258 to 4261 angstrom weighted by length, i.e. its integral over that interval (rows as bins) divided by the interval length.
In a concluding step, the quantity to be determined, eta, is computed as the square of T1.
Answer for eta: 126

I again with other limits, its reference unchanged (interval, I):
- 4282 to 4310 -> 3.8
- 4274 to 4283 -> 2.5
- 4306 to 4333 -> 4.1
